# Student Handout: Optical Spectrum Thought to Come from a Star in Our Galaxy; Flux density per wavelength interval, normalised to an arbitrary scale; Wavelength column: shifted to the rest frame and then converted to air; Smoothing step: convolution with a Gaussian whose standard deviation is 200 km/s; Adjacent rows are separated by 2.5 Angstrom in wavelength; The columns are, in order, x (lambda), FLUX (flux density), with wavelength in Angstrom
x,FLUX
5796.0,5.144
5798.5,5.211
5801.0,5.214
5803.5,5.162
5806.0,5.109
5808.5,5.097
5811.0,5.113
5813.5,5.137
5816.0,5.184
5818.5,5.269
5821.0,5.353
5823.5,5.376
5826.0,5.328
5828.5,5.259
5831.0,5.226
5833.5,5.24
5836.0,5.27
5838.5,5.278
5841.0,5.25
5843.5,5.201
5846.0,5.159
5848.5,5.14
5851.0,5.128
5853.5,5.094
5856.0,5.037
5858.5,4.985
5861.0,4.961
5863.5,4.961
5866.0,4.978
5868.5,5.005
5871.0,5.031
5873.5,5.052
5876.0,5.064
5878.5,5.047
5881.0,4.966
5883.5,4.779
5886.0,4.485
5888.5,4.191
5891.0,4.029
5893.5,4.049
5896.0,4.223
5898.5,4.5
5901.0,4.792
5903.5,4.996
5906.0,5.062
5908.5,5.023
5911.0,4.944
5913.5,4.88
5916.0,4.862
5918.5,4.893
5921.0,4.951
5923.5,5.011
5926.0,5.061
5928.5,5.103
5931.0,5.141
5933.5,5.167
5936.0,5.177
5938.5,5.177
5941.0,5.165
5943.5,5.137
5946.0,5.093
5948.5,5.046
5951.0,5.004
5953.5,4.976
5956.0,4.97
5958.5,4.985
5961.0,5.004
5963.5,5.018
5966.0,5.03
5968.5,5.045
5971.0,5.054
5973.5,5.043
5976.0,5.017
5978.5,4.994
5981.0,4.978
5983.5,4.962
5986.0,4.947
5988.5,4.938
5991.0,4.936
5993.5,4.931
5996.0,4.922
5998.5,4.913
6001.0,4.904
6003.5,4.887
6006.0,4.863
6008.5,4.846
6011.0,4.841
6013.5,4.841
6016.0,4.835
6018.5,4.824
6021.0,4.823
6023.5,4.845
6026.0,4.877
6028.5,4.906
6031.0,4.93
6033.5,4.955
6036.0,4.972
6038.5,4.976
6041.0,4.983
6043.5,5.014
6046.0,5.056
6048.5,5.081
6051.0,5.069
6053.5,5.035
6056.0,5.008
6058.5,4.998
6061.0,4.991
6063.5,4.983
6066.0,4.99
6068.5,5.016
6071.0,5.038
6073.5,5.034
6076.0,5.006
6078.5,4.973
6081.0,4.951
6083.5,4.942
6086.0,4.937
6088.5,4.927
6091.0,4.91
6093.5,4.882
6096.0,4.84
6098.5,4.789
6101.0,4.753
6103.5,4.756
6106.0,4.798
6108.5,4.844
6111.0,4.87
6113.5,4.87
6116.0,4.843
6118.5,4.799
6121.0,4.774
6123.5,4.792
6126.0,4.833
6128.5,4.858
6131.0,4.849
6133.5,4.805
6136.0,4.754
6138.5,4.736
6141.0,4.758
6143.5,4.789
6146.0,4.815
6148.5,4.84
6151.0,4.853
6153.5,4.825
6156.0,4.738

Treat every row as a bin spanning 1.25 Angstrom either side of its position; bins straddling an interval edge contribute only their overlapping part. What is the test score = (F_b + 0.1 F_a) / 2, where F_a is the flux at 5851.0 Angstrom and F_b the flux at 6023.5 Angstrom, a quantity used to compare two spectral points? 2.68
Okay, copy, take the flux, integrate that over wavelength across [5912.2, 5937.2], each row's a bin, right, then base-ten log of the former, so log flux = 2.10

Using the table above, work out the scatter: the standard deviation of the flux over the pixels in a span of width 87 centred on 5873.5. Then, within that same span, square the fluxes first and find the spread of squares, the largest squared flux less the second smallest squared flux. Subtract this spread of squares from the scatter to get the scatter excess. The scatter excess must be -11.1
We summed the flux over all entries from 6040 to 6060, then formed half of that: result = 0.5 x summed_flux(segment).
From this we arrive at 20.1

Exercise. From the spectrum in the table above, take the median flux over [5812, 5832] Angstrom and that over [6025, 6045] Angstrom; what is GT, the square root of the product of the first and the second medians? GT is 5.11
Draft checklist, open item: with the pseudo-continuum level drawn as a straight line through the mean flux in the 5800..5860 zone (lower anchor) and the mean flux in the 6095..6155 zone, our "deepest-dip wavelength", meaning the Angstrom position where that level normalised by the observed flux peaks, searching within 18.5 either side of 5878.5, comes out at 5891.0 Angstrom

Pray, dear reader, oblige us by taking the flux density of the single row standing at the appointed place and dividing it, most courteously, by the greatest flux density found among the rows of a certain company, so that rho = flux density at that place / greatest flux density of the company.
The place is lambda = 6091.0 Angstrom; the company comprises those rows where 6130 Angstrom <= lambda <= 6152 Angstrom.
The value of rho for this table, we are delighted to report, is 1.01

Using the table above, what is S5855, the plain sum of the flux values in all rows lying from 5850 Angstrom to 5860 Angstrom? 20.24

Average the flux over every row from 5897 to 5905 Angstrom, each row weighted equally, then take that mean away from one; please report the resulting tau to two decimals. -3.76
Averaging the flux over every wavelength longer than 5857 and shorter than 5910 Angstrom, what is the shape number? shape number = 4.77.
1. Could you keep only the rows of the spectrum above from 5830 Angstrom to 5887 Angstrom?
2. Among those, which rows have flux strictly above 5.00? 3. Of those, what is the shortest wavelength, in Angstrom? 5831.0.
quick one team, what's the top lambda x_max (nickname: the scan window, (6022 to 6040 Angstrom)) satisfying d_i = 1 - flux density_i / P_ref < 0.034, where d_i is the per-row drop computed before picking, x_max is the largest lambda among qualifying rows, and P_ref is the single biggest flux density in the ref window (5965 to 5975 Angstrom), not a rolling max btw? 6038.5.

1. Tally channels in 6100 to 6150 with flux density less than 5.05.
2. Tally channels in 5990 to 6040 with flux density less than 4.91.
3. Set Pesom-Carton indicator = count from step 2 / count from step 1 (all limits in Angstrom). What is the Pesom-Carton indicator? 0.60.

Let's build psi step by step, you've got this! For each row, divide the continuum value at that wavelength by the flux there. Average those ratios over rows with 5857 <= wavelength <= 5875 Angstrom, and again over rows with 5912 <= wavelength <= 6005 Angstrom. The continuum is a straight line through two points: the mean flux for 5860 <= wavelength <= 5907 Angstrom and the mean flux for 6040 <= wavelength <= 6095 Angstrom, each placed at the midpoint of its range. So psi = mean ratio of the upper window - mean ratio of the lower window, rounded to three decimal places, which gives 0.023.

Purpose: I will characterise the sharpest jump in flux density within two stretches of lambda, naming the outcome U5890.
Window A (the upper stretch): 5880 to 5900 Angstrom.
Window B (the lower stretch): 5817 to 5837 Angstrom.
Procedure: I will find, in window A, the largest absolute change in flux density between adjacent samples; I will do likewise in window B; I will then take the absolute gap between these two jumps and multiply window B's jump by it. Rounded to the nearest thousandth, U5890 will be 0.018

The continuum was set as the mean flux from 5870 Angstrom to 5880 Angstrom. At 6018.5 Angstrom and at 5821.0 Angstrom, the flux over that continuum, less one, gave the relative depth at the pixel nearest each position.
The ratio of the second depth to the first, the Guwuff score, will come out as -1.4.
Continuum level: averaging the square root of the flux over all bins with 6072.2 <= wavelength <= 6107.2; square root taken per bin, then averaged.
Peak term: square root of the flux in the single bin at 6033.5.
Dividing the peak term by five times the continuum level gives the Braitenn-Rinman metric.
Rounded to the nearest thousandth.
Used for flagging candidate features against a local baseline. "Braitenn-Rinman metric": 0.201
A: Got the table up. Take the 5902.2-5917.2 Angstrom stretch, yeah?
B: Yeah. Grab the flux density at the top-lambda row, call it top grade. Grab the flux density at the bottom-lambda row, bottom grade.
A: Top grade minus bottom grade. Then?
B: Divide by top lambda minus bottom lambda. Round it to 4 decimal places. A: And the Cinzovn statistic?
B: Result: -0.0107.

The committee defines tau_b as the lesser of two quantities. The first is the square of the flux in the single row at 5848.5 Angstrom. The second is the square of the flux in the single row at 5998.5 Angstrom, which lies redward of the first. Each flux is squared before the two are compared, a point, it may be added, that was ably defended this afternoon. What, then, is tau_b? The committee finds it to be 24.1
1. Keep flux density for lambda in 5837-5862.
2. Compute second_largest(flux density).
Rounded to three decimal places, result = 5.250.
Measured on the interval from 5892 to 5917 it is 5.023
